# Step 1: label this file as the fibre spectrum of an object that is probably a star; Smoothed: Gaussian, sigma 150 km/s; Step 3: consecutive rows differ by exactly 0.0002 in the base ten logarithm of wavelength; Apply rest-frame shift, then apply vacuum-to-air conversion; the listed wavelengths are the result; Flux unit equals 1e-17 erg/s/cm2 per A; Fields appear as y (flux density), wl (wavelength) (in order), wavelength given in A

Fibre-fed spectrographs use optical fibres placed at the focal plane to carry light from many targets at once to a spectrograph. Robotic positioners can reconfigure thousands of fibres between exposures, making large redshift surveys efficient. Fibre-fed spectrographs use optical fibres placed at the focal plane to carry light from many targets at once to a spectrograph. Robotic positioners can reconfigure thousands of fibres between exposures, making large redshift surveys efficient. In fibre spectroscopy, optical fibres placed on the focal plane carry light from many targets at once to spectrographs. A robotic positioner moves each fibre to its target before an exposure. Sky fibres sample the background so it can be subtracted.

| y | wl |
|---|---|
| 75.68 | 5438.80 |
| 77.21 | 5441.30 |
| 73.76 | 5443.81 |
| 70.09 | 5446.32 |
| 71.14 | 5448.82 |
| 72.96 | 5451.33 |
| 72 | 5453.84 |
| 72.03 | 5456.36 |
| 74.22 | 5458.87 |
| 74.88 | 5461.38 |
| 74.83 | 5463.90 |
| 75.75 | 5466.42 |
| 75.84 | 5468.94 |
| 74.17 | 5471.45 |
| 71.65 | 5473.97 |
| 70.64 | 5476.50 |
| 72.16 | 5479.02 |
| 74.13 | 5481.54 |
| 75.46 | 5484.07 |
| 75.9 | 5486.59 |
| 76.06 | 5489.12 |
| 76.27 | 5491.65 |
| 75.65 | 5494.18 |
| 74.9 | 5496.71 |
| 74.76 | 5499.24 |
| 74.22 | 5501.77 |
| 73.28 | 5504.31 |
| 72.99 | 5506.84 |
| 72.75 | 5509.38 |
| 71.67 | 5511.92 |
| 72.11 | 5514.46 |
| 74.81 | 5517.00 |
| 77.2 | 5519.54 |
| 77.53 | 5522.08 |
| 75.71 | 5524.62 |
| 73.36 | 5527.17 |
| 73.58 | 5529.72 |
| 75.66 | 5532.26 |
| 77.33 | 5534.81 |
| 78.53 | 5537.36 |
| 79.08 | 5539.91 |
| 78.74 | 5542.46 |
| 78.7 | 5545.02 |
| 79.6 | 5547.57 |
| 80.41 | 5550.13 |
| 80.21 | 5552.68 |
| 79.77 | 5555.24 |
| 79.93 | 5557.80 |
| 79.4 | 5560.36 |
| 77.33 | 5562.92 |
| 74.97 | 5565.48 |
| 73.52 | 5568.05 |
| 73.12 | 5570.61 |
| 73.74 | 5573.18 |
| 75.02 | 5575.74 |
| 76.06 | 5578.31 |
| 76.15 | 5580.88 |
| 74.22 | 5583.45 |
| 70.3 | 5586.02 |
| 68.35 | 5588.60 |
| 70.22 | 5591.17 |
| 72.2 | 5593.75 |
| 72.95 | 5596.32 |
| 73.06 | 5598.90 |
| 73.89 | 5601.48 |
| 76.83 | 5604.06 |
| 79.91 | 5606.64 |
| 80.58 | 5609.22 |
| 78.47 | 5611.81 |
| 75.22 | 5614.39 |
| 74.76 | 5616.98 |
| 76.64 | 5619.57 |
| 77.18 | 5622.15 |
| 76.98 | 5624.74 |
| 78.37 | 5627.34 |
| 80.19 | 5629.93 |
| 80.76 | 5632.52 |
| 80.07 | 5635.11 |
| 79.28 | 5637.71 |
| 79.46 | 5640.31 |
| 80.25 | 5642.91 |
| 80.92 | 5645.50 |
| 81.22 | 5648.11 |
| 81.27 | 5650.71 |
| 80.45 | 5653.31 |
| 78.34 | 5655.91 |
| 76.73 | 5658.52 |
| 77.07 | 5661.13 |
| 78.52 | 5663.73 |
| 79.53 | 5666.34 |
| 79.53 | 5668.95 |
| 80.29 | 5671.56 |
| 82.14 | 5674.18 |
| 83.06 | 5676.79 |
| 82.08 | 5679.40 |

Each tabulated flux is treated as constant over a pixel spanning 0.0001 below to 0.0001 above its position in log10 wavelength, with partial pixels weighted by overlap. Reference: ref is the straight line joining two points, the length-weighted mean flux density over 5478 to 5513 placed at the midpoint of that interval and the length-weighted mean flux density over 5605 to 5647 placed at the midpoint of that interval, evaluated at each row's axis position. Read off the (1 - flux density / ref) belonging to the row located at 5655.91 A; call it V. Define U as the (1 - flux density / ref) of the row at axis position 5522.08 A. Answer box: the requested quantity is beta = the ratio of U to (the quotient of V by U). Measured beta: 0.06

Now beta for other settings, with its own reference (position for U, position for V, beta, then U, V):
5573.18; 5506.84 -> 0.07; 0.041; 0.02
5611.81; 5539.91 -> 0.00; -0.003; -0.04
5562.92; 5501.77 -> 0.02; -0.010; 0.00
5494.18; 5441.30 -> -0.01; -0.018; -0.06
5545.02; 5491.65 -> -0.05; -0.036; -0.03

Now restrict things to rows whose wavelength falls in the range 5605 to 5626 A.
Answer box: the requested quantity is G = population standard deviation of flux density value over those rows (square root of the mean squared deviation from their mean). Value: 1.9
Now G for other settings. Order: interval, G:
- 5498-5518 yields 1.1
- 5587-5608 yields 3.4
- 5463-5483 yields 1.8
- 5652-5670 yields 1.3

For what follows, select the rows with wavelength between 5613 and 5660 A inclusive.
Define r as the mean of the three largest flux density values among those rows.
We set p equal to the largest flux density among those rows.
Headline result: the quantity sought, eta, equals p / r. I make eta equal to 1.00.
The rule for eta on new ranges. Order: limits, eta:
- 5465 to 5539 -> 1.01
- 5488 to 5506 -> 1.00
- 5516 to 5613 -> 1.00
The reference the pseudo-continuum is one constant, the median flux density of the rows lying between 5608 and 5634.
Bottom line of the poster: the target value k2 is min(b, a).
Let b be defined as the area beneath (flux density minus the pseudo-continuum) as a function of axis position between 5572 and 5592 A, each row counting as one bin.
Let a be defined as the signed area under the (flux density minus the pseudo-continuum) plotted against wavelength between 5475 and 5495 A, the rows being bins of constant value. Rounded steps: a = -66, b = -94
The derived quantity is -94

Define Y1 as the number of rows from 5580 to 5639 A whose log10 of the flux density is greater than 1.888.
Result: 8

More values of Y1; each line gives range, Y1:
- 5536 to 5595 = 11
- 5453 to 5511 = 0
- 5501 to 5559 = 11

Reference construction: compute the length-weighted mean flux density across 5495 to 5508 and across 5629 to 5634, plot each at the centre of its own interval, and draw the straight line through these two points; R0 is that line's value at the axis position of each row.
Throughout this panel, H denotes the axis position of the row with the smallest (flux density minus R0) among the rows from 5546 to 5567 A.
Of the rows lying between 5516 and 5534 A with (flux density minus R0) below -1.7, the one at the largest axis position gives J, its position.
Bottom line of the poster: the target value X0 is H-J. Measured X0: 35.8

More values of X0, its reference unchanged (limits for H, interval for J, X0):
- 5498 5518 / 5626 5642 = -115.4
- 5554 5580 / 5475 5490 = 94.1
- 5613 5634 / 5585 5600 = 18.1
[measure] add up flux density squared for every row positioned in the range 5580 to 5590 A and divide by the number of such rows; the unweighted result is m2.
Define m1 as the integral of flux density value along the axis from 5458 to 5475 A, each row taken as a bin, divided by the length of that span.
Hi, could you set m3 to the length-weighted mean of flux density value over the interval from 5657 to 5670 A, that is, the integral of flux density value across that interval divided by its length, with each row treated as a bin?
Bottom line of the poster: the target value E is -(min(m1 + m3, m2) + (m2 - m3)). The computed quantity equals -5305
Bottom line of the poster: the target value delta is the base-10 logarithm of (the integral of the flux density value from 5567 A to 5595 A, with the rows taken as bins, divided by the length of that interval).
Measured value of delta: 1.86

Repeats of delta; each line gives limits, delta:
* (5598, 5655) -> 1.89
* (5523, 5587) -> 1.88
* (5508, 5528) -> 1.87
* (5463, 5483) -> 1.87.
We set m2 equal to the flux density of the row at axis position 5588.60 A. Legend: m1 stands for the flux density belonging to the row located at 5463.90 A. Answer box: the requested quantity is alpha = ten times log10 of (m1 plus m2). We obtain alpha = 21.6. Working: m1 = 74.83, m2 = 68.35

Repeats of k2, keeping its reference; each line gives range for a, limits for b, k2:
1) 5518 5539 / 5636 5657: -34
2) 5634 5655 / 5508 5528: -67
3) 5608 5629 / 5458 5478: -76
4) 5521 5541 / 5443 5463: -103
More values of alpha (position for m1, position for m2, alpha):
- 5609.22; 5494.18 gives 21.9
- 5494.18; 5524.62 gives 21.8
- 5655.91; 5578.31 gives 21.9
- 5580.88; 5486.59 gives 21.8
